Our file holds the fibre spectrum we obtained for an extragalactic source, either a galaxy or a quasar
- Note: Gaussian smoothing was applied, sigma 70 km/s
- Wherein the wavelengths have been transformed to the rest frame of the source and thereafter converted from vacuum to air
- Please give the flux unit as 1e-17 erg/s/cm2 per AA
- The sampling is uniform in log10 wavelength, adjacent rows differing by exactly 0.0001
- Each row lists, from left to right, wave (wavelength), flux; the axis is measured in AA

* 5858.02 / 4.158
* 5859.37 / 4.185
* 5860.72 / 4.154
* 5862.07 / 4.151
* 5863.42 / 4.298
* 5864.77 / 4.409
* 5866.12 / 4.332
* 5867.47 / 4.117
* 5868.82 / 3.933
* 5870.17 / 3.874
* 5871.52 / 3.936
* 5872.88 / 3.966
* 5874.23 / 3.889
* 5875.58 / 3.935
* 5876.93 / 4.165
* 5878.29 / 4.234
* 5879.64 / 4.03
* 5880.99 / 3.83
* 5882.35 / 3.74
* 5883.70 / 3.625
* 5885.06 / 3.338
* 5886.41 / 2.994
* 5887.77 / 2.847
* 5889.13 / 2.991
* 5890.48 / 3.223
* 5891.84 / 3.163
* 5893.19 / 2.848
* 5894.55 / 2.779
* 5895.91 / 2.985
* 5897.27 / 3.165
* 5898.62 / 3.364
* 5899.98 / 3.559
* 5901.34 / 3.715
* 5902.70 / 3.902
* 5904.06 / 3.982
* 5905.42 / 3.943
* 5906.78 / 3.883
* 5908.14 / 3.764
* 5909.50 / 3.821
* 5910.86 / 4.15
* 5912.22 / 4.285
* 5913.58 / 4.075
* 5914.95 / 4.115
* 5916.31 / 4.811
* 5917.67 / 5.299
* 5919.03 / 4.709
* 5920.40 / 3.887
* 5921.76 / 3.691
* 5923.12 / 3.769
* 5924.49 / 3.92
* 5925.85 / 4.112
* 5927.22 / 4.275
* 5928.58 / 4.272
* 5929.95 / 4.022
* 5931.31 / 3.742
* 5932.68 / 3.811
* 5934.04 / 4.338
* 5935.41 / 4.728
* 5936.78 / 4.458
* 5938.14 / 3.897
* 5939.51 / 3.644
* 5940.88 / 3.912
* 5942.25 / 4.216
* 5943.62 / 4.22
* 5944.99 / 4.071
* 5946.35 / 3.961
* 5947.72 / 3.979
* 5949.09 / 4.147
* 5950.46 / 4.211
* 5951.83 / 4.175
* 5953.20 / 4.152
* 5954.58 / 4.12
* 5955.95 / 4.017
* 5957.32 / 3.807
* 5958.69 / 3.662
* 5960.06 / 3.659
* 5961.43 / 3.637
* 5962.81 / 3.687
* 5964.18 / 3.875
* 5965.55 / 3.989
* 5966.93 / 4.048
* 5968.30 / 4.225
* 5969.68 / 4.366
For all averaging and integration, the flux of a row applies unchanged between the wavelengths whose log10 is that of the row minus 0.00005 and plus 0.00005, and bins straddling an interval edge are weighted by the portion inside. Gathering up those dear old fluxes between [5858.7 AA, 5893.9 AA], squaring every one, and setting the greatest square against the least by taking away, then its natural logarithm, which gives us 2.43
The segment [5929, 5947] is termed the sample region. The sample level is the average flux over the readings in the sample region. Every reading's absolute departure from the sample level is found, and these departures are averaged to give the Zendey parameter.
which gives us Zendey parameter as 0.241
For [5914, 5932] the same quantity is 0.363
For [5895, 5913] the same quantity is 0.288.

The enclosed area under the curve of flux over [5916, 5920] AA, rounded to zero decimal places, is 20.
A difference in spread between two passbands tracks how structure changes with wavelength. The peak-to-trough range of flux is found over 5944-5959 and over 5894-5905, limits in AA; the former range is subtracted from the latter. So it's 0.7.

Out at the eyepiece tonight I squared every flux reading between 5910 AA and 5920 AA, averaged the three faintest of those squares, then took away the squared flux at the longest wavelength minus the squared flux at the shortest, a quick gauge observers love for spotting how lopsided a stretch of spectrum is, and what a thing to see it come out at 12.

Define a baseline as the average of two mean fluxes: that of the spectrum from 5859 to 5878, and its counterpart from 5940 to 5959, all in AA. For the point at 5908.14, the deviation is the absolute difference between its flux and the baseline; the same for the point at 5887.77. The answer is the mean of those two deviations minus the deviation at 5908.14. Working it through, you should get 0.5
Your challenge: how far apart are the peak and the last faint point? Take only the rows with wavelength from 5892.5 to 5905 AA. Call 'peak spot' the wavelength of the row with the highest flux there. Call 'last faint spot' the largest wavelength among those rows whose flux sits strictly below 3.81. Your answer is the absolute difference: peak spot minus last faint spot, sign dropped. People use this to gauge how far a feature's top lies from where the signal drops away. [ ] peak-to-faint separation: 2.7 AA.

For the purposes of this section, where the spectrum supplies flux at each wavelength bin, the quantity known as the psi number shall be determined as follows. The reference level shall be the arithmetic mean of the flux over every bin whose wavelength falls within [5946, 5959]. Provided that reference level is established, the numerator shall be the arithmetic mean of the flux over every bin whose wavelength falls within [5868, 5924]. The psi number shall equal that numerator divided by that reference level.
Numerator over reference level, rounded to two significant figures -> 0.93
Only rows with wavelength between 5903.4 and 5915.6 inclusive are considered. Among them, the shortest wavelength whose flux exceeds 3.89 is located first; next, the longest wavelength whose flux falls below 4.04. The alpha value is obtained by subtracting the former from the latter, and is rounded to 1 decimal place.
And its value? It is 5.4 AA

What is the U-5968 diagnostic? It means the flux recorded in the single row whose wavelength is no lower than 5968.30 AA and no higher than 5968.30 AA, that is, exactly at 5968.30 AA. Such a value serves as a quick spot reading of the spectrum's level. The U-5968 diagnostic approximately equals 4.225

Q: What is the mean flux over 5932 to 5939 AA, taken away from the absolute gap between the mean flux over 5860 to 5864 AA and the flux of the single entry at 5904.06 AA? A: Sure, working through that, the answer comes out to -4.0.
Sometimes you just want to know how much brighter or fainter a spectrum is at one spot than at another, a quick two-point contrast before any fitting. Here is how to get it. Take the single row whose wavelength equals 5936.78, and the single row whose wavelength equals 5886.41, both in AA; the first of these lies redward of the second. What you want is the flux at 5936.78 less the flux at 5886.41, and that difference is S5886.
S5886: 1.5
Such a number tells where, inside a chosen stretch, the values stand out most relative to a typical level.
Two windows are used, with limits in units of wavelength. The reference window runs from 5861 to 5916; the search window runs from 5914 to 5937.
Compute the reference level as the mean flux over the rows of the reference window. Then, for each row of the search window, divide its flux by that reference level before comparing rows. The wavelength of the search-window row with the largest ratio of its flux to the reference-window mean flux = 5917.67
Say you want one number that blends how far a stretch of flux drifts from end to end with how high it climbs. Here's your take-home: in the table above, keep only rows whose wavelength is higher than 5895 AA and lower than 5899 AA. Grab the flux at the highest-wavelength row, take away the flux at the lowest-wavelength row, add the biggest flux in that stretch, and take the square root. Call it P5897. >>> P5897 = 1.93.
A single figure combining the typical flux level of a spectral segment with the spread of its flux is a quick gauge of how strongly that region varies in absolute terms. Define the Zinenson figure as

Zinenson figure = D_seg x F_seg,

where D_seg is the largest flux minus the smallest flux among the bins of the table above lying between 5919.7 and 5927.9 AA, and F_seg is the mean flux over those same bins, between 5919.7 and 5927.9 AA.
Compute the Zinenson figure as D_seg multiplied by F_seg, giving 2.3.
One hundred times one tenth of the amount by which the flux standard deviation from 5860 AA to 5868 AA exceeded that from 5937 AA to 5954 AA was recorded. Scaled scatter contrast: -0.6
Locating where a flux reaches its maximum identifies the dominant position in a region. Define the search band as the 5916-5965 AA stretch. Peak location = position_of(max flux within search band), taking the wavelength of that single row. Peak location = 5917.67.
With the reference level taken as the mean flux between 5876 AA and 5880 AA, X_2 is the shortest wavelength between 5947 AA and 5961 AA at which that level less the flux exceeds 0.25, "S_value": 5957.32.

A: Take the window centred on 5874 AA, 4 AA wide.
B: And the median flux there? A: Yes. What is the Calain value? 3.9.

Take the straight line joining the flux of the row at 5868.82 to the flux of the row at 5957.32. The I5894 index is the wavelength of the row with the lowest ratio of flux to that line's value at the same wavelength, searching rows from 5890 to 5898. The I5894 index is 5894.55 AA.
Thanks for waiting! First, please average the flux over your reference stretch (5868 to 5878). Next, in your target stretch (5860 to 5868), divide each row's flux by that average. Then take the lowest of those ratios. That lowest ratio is 1.04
